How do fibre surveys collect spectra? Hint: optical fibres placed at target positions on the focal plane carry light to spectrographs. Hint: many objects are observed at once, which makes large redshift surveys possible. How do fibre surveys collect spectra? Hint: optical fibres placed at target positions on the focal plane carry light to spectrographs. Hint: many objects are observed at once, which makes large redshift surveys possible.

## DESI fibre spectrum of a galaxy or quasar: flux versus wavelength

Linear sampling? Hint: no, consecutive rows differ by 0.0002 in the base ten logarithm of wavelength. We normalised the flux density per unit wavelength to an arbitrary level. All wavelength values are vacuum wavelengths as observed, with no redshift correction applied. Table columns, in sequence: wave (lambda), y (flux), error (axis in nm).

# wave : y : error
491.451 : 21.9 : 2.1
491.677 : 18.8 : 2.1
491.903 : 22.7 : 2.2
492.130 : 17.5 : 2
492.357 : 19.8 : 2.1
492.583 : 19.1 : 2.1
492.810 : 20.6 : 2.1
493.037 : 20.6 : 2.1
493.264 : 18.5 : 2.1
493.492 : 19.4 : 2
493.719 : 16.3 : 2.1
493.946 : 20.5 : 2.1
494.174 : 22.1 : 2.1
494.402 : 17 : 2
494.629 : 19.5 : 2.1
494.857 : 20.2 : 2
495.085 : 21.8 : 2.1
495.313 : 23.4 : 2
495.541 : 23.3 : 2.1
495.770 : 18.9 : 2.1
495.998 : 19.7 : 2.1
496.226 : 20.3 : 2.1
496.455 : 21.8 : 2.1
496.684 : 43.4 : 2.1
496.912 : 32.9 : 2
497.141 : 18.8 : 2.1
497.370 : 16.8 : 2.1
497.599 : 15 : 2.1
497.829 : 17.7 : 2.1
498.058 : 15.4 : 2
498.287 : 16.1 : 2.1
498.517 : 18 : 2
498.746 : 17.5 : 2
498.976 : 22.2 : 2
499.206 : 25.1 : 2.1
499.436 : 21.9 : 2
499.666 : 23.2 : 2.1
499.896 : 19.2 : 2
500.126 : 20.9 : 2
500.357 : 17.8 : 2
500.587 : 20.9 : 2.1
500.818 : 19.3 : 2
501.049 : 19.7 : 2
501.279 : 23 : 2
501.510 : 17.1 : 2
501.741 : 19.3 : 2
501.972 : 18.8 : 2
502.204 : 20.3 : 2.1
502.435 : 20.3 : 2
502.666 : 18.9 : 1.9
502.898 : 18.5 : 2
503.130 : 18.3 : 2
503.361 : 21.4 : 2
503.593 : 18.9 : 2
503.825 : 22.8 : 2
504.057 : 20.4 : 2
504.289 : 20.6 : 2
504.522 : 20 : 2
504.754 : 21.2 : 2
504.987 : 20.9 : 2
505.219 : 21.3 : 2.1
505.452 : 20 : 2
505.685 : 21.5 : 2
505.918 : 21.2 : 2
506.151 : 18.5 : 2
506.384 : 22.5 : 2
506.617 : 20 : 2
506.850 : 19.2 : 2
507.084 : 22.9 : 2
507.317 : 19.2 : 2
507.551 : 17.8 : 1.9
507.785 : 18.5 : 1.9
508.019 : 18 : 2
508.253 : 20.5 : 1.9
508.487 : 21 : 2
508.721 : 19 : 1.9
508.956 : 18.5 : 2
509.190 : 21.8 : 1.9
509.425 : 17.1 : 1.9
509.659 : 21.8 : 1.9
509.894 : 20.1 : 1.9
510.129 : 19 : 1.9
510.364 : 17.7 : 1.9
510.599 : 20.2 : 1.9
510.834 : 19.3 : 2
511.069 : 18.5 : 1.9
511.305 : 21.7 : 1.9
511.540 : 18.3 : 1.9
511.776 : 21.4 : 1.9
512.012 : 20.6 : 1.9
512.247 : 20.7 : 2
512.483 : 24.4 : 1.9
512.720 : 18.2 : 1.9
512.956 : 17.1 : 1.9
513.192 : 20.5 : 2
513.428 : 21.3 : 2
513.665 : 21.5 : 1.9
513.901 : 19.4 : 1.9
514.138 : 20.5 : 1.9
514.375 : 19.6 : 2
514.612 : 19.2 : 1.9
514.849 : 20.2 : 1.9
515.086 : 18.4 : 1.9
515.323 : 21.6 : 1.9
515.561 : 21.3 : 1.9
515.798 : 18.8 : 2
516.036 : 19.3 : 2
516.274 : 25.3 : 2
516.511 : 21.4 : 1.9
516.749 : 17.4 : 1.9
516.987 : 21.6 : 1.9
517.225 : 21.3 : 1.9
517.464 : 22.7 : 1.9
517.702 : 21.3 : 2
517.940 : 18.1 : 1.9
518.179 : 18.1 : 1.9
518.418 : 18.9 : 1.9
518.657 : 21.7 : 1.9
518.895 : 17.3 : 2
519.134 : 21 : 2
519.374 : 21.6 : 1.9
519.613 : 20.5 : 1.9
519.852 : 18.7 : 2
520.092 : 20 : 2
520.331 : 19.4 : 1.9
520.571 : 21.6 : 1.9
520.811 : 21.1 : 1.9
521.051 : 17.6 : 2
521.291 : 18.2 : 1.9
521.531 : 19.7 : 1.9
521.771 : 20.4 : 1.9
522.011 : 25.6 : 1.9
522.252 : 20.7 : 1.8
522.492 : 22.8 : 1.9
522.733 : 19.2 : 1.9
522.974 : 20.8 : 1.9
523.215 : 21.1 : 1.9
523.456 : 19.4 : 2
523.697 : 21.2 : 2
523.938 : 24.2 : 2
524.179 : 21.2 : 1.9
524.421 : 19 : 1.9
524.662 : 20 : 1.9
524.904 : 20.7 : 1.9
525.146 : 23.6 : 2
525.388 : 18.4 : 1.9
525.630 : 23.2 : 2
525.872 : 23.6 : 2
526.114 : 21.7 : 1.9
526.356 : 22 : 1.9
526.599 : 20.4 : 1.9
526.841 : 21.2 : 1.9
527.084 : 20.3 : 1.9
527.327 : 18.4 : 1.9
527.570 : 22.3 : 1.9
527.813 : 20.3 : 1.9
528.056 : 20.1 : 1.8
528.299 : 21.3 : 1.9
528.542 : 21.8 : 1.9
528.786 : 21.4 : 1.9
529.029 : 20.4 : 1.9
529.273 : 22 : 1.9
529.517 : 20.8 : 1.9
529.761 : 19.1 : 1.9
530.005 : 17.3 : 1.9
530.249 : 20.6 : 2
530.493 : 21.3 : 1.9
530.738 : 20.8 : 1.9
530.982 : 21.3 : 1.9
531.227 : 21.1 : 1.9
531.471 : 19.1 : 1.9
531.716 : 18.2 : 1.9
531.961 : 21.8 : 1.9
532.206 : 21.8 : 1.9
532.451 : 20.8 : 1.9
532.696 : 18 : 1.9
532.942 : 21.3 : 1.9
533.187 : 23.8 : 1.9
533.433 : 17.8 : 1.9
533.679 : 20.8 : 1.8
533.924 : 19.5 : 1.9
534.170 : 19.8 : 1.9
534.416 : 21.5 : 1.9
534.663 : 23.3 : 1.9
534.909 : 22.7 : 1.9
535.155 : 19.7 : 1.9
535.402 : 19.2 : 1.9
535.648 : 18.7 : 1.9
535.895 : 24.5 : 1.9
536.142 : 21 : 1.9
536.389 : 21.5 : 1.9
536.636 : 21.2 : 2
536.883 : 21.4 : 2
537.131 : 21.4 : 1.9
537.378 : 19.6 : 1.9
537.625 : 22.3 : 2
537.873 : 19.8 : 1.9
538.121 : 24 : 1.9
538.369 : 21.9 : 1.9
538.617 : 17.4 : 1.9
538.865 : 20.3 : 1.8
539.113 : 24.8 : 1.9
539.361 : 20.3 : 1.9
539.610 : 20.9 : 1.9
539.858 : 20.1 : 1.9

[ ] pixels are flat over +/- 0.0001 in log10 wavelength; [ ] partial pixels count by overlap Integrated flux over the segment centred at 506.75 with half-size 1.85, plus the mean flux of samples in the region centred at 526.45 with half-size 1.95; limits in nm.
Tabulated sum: 96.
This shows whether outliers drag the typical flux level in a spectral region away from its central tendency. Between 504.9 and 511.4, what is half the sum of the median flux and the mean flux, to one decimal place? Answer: 20.0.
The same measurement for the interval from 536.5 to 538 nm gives 21.1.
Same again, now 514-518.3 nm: 20.3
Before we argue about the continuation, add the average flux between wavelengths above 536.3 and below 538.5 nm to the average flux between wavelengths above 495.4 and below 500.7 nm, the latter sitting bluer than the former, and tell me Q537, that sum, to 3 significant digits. 42.6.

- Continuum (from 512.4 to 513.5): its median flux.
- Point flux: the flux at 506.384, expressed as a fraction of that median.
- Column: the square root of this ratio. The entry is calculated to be 1.048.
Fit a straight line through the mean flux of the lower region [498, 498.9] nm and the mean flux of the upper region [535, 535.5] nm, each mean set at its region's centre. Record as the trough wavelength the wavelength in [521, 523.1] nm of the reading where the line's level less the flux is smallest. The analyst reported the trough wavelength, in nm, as 522.011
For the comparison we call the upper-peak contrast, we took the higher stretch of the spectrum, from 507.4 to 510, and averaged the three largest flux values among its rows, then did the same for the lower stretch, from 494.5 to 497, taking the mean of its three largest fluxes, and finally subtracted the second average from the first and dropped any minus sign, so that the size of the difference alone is 11.7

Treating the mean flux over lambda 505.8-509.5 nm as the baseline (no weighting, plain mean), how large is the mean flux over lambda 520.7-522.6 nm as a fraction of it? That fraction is 1.05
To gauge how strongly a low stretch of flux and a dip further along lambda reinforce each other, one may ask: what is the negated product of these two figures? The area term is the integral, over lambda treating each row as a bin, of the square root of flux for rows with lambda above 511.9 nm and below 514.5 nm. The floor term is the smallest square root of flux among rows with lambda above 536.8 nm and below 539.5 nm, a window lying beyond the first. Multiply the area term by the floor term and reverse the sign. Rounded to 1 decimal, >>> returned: -48.9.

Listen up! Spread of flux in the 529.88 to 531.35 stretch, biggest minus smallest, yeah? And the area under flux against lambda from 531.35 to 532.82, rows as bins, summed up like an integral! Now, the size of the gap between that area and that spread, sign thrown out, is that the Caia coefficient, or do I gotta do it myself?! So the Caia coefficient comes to 25.3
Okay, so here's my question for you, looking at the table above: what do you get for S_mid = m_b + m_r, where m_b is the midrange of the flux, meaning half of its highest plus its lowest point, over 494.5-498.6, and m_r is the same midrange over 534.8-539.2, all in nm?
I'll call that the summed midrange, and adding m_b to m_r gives 50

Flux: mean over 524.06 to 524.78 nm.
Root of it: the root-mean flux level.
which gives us 4.48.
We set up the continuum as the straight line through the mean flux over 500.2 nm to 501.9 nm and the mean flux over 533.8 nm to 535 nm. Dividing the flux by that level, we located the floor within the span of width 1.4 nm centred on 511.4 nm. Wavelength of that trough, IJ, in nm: 511.540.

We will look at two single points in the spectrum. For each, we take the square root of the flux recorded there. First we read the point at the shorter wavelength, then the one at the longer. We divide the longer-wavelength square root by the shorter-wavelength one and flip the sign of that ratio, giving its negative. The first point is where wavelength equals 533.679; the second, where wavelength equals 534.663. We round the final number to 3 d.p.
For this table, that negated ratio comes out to -1.058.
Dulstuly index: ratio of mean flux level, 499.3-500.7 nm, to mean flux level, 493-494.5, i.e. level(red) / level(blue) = 1.08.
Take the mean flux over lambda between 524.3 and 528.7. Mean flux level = 21.0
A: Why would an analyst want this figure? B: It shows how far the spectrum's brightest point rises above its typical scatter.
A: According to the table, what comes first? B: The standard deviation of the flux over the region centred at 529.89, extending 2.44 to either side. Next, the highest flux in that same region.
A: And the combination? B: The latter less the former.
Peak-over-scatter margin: 21.0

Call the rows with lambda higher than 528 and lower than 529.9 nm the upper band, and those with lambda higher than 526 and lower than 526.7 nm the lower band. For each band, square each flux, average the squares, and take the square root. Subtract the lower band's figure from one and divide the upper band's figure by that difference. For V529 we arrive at -1.02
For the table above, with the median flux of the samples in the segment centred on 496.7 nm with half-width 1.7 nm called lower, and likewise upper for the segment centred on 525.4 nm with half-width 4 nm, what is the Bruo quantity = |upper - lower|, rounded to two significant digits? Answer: 1.4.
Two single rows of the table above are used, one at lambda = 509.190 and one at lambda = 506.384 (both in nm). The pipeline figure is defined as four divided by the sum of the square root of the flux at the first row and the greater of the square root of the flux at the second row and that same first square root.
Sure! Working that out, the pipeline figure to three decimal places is 0.425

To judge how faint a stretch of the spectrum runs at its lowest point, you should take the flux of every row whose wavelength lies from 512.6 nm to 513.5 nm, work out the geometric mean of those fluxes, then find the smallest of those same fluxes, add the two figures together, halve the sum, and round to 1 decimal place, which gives 18.1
